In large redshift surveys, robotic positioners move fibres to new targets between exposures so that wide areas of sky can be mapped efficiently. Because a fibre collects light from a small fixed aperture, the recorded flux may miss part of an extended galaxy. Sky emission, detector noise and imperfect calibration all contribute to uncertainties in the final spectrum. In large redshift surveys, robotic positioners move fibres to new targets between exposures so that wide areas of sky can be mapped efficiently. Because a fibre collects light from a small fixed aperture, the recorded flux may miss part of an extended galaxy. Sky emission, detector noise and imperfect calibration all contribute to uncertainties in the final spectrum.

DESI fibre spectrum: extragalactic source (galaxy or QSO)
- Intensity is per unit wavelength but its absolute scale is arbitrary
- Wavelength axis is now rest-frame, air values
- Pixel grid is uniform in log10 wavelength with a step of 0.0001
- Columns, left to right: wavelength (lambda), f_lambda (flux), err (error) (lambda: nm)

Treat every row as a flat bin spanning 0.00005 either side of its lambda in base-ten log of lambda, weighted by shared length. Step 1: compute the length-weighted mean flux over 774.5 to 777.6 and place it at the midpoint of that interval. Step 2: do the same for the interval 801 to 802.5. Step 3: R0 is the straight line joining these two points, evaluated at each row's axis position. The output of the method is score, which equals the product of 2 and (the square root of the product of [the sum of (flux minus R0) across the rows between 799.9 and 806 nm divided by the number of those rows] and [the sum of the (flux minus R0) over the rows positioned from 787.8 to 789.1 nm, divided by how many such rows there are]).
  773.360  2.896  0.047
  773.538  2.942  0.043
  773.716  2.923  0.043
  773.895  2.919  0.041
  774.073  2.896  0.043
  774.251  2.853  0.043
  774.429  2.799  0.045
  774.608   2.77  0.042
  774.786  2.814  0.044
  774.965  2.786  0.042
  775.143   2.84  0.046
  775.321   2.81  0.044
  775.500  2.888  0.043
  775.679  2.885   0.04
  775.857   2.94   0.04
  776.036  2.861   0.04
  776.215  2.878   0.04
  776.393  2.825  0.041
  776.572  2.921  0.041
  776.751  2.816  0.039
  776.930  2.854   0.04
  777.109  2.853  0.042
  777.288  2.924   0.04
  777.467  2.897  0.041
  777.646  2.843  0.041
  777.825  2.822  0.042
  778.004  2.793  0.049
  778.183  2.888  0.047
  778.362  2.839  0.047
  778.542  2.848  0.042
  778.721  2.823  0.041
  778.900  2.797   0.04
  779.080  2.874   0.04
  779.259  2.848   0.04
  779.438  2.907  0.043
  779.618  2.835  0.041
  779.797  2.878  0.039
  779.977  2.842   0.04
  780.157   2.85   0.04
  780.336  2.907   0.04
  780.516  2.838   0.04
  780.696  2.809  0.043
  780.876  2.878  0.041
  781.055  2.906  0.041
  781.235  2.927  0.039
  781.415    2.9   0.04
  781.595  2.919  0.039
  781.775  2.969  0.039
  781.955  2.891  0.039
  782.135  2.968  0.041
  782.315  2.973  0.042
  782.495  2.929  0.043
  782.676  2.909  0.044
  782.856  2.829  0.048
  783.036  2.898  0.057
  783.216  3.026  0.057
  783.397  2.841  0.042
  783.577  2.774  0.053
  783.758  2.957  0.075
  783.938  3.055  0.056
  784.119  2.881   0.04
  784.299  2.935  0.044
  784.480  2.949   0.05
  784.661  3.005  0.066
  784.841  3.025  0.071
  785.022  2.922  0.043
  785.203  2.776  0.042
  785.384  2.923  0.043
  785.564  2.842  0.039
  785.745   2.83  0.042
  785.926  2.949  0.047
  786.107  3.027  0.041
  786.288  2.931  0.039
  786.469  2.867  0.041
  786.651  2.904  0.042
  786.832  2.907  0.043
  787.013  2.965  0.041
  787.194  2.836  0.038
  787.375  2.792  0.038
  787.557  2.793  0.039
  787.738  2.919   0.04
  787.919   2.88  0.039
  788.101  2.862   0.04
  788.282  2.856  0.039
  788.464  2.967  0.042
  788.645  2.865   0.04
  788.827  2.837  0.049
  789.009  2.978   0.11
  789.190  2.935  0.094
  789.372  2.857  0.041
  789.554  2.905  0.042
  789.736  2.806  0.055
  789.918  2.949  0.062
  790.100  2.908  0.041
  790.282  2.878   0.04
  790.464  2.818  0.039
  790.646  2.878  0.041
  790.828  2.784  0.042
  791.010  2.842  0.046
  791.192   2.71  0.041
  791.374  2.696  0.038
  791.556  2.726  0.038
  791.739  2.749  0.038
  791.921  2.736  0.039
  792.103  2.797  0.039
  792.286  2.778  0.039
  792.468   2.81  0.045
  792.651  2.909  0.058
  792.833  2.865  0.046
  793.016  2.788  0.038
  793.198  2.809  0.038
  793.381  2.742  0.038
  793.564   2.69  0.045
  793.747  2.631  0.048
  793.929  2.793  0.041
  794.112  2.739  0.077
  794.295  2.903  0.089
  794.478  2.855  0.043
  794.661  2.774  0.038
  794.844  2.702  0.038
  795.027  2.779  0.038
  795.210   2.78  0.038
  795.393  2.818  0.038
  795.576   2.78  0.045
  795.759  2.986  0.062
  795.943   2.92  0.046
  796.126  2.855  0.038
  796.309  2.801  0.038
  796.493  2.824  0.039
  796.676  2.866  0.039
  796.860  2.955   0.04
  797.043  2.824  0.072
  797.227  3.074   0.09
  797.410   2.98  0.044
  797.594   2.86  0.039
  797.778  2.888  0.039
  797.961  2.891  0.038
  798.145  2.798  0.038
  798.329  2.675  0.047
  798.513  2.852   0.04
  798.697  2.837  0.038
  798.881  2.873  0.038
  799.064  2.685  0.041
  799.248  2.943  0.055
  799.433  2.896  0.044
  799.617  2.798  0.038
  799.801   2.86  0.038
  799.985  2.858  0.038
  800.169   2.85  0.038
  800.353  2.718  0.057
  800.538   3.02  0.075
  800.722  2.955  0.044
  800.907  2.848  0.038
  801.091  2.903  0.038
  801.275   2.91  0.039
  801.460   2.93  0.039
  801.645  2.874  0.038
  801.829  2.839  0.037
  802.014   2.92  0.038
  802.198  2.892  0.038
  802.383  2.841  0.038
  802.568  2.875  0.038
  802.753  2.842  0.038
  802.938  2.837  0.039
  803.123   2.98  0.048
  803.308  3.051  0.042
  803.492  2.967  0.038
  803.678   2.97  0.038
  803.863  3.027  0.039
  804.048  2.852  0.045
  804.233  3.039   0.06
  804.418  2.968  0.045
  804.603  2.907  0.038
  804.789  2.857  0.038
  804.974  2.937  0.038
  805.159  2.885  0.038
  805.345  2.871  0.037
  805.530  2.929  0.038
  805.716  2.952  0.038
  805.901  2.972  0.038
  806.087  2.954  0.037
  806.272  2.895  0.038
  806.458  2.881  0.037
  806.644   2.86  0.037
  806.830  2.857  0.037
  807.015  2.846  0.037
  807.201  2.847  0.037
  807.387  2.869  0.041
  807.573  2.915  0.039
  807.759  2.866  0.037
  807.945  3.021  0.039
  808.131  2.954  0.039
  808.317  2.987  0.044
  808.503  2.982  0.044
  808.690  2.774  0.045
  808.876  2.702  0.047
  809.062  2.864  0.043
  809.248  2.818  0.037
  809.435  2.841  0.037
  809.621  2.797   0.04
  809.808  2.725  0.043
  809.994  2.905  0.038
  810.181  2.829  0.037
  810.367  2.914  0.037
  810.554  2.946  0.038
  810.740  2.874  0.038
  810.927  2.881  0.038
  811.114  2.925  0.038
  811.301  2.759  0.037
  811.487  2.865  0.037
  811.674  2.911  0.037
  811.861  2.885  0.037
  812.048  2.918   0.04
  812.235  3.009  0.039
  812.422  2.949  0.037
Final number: 0.042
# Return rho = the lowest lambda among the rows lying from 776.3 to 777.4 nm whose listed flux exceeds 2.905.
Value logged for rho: 776.572 nm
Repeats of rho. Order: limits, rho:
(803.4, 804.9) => 803.492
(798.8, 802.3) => 799.248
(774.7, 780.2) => 775.857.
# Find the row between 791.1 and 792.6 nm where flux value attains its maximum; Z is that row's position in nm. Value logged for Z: 792.468 nm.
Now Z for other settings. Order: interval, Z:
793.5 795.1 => 794.295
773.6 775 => 773.716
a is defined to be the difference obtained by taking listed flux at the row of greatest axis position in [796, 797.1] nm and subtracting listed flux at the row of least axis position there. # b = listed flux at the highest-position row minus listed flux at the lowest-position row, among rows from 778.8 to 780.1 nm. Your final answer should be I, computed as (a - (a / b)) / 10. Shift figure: 0.07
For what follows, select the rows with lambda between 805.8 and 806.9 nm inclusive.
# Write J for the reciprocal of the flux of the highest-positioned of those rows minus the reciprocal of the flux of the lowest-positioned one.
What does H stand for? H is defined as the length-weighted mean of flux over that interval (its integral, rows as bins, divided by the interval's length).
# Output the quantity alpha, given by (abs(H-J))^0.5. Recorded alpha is 1.70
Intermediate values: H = 2.904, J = 0.014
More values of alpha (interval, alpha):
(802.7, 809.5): 1.71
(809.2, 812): 1.69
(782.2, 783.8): 1.70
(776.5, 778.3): 1.69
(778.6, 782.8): 1.70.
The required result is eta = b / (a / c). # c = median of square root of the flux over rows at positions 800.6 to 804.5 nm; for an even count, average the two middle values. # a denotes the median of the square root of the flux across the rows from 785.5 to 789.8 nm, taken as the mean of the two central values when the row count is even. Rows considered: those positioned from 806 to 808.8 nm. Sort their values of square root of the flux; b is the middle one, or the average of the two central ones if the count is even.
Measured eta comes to 1.71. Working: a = 1.70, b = 1.70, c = 1.706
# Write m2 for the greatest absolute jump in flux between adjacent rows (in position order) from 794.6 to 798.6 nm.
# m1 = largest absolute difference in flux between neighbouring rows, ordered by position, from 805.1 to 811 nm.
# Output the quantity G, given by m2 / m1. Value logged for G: 1.20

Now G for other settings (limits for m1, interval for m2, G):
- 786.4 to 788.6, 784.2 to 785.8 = 1.14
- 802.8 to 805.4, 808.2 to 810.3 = 1.11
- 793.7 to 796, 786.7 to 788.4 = 0.63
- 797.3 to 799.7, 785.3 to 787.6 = 0.50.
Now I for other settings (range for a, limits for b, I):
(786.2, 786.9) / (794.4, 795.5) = -0.07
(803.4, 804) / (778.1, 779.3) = 0.16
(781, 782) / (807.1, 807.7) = 0.02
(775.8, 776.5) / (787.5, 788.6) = 0.05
